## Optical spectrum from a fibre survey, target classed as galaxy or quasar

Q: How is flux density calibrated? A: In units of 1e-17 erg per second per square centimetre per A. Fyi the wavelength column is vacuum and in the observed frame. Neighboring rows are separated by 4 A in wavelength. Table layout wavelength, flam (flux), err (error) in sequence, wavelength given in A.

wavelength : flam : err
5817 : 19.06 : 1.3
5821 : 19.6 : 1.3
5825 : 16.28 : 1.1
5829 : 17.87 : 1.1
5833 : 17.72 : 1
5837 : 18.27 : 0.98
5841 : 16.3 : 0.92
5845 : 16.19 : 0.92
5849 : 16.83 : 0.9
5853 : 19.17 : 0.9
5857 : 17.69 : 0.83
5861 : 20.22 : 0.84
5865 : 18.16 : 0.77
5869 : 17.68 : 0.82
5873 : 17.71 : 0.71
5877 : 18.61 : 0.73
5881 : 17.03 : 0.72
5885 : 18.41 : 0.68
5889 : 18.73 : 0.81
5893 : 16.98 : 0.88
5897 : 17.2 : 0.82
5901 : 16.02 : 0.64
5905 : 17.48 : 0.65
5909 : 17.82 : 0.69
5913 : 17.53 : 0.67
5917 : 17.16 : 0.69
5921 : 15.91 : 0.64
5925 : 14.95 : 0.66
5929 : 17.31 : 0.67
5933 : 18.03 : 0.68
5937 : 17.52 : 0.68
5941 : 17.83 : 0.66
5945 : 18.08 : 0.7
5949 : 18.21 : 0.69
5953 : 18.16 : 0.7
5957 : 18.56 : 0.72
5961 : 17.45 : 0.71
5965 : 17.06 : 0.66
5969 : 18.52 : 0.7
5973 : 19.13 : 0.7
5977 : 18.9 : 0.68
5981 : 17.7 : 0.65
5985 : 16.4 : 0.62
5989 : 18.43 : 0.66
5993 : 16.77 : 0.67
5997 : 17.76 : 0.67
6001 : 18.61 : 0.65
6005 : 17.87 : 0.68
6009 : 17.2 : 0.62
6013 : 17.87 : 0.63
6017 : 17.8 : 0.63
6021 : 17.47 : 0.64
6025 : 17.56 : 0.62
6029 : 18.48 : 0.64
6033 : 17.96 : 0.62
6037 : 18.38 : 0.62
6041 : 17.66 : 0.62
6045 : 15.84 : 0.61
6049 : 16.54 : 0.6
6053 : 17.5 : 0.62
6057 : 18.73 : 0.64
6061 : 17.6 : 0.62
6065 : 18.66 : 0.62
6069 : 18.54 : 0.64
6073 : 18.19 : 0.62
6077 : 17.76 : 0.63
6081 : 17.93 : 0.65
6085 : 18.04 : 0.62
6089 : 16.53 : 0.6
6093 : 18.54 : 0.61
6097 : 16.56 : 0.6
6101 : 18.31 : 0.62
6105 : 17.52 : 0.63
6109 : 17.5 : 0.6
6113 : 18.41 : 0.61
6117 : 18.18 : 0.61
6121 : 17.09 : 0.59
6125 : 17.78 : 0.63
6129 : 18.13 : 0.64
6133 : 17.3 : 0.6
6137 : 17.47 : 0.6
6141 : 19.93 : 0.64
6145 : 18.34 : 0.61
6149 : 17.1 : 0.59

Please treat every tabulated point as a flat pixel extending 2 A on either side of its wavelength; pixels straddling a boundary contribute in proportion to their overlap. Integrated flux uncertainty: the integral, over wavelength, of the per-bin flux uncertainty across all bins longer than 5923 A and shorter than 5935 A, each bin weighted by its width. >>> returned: 8.0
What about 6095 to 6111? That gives 9.8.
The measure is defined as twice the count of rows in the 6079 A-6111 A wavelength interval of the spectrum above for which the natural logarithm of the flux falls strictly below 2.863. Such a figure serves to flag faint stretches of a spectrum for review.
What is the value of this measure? 6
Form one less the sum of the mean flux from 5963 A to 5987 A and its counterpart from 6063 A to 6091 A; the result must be -34.9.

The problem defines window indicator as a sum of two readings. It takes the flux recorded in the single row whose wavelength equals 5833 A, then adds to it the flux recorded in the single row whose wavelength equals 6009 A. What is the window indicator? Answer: 34.9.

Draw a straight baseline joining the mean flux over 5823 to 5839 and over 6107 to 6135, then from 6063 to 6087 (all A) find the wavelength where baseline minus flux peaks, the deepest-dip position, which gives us 6077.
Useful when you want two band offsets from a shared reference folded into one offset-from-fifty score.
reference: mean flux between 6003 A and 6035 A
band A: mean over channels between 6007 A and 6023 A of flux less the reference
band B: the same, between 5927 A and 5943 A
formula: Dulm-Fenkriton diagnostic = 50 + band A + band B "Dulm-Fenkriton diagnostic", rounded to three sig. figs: 49.7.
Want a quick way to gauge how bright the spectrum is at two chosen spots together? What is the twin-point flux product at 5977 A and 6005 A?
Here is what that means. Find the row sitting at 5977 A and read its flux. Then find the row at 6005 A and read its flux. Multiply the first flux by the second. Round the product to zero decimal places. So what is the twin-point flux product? 338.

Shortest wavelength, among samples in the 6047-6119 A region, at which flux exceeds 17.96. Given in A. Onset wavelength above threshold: 6057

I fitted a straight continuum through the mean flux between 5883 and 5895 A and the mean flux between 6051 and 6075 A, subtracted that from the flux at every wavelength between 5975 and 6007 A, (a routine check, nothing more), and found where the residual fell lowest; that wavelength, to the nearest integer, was 5985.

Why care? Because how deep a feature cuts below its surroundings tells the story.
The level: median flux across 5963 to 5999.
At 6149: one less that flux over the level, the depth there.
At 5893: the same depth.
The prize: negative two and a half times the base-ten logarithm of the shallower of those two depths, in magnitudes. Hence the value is 3.6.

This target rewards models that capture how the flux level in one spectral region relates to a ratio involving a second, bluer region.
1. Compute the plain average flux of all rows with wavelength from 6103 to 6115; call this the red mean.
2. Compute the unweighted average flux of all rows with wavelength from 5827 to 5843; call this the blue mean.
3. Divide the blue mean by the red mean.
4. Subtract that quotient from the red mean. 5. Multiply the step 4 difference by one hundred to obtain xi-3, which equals 1683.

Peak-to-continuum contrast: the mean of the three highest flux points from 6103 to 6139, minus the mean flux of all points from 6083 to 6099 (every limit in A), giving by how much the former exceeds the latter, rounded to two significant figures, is 0.82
